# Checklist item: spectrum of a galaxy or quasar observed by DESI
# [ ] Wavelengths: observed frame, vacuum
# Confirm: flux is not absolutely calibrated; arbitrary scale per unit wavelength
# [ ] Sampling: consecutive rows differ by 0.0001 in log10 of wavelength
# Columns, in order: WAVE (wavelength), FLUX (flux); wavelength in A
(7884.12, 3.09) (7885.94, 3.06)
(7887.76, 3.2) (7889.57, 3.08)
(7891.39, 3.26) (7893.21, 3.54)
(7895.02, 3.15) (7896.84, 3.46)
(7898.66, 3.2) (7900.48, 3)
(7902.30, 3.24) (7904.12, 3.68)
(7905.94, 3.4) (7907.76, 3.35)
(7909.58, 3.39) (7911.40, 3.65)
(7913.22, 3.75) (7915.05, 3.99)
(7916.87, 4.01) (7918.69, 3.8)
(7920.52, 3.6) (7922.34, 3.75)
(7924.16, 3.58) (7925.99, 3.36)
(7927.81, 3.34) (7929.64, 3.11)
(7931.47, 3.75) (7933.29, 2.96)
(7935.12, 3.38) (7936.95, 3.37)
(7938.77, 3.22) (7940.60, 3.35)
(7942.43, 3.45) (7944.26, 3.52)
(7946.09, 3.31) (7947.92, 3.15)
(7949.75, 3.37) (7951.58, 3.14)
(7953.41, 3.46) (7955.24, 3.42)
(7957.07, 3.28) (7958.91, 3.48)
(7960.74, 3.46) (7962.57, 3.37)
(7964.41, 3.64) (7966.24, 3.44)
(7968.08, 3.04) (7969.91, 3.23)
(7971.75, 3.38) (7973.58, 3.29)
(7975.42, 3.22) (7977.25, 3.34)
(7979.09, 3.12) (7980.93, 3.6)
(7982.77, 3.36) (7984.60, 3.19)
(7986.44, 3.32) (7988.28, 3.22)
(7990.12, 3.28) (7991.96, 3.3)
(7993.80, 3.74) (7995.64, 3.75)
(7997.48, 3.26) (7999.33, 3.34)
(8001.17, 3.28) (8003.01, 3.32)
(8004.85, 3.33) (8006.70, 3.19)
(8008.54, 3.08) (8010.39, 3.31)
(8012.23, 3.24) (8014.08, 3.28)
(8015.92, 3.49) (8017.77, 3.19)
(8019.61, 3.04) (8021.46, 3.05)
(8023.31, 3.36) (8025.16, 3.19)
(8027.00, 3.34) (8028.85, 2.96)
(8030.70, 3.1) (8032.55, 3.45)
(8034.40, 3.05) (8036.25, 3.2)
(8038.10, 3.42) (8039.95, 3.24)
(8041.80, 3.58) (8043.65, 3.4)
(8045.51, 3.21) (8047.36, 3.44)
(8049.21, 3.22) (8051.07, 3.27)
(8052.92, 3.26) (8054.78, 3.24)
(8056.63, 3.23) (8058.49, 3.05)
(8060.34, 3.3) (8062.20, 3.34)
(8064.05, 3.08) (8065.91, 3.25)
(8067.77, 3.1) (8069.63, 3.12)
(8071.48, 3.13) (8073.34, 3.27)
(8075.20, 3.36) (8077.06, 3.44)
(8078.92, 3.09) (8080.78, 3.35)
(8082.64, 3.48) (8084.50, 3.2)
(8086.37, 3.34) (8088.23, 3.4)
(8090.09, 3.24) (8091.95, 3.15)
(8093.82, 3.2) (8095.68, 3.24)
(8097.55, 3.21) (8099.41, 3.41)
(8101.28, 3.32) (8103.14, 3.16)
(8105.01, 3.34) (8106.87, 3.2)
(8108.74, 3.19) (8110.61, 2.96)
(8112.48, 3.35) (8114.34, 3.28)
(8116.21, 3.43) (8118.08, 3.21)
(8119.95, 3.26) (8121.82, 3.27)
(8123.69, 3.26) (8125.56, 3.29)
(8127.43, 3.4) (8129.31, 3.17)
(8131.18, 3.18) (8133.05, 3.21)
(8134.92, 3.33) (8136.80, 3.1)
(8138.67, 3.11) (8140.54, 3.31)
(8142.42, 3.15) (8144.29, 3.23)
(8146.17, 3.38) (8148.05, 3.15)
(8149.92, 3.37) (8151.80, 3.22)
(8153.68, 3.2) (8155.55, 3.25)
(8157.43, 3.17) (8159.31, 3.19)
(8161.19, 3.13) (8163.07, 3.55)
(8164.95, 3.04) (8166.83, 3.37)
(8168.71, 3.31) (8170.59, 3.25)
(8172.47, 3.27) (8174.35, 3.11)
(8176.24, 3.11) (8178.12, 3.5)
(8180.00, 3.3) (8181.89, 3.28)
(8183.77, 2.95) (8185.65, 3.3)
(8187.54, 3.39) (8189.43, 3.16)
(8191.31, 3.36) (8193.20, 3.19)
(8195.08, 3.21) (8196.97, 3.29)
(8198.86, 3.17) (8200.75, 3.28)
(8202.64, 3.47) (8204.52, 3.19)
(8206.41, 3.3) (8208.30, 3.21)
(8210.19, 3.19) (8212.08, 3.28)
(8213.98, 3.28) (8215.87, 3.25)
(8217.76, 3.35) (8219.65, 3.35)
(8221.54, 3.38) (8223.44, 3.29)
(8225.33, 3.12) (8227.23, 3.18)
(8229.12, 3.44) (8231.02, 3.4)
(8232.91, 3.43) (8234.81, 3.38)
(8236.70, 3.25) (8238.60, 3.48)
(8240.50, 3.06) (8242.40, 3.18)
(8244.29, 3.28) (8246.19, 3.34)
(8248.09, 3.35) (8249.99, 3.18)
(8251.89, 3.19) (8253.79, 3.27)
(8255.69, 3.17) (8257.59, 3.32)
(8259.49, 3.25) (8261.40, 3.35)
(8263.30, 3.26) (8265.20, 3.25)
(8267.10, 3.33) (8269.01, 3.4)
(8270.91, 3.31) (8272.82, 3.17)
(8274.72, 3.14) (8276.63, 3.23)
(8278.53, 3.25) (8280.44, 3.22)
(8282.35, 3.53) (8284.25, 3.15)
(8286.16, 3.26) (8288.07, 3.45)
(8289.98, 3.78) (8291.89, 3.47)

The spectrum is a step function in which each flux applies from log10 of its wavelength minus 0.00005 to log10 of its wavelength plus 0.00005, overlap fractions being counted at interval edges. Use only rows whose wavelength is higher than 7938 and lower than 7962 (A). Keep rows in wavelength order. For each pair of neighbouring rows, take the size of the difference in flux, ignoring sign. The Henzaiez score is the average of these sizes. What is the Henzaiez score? 0.15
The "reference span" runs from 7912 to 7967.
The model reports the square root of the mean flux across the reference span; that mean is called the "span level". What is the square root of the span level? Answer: 1.86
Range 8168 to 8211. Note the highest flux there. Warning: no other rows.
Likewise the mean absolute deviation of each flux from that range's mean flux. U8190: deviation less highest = -3.41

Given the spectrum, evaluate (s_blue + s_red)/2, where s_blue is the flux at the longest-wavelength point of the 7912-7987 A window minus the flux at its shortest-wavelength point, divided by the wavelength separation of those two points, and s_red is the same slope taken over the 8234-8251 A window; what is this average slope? -0.010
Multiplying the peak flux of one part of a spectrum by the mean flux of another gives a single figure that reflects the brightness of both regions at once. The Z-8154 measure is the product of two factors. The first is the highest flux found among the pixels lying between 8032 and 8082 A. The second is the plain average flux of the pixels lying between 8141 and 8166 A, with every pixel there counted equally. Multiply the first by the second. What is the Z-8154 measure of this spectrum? 11.6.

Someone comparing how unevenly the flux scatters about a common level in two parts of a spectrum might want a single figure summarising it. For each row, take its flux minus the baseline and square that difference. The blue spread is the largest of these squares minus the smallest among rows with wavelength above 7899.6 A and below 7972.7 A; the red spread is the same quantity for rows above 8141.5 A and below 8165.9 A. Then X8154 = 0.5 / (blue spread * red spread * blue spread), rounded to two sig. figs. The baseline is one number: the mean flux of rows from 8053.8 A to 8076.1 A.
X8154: 10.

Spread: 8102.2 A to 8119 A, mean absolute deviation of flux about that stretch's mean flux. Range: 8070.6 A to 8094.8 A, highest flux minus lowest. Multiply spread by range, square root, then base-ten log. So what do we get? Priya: -0.70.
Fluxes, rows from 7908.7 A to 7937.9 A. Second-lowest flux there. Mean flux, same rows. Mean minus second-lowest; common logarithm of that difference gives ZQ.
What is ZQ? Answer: -0.36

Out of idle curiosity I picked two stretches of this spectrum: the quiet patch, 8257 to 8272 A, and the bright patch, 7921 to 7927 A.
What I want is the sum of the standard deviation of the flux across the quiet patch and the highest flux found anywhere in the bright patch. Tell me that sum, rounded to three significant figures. 3.80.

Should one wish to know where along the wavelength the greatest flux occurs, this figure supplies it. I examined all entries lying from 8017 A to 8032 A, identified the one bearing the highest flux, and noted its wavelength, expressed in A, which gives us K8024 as 8023.31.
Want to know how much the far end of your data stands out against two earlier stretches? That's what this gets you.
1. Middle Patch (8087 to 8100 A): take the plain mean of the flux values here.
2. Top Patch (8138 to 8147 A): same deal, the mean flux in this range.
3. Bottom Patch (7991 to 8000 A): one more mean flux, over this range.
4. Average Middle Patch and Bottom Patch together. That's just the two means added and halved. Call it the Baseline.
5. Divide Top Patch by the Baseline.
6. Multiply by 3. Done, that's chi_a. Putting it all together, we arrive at 2.88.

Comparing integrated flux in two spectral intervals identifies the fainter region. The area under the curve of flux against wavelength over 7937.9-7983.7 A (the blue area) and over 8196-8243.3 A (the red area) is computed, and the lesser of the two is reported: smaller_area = 153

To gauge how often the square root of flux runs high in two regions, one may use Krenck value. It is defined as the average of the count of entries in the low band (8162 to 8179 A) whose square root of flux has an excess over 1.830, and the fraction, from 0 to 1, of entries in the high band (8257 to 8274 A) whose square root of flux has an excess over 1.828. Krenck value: 1.61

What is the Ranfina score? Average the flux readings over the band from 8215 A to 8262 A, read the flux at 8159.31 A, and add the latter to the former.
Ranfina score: 6.48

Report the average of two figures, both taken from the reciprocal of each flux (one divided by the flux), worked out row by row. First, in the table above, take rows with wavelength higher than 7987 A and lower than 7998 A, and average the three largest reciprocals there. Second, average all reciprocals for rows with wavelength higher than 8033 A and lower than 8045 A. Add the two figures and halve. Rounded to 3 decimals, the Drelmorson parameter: 0.305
